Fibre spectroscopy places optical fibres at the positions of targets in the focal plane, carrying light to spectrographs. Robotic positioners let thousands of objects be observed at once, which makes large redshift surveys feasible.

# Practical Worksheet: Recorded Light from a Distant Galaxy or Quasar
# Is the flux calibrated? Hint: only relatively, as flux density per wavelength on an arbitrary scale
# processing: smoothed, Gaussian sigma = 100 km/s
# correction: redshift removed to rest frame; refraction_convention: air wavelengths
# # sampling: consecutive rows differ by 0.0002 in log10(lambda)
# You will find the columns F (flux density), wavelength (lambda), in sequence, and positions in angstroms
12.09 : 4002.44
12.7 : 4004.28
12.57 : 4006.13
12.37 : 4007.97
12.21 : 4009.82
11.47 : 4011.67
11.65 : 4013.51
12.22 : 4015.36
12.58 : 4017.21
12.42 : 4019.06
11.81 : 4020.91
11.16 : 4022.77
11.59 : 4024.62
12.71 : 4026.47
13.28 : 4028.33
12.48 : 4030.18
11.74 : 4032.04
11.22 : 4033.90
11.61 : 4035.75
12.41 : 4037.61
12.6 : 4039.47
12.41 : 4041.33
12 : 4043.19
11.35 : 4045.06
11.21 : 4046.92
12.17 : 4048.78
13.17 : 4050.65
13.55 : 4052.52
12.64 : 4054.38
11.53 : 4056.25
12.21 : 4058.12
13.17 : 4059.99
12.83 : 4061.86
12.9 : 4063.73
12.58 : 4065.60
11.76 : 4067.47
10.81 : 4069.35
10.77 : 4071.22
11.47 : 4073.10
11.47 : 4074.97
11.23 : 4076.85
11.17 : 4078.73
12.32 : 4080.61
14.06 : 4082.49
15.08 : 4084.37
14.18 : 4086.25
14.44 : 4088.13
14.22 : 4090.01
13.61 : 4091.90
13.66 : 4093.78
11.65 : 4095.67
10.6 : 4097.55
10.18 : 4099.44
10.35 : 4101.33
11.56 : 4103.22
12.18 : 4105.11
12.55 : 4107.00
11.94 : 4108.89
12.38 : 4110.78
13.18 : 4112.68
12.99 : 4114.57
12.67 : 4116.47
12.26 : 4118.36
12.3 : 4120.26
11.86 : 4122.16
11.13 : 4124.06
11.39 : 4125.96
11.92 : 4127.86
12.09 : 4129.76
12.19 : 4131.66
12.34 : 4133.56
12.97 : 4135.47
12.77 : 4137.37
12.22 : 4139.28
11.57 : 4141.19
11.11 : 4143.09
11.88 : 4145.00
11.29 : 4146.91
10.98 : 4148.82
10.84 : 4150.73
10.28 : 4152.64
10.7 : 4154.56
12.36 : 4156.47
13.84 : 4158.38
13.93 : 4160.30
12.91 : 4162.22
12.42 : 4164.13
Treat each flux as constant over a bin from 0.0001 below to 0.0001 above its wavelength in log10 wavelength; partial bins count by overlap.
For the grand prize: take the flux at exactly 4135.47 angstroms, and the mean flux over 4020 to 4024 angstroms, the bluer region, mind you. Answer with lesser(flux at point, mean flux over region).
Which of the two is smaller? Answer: 11.5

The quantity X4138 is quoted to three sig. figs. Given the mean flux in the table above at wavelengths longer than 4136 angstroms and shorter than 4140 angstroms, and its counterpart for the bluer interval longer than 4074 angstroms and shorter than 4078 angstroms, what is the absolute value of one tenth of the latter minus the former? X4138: 11.4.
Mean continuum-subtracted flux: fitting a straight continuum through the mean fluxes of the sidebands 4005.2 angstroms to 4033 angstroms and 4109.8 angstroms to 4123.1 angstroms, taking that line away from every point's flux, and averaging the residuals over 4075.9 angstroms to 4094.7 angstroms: 1.0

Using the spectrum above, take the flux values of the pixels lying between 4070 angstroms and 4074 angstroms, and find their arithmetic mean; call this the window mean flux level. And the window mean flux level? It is 11.1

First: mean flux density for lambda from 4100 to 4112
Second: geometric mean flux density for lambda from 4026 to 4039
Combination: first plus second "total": 24.0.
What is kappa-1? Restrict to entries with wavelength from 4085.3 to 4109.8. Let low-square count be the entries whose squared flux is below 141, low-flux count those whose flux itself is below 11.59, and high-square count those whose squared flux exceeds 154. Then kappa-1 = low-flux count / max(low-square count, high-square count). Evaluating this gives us 0.67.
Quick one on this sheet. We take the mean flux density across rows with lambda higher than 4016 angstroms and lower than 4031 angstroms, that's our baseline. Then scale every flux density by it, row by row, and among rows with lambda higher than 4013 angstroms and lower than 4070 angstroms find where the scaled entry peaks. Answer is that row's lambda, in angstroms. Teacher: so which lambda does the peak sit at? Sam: 4052.52 angstroms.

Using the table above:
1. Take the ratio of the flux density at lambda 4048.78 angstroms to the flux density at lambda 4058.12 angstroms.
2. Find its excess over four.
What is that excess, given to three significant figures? -3.00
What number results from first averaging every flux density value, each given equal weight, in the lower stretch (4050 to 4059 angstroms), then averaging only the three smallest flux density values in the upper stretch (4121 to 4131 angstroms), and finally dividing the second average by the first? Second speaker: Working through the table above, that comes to 0.91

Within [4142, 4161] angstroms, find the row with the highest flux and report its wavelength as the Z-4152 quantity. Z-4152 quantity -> 4160.30 angstroms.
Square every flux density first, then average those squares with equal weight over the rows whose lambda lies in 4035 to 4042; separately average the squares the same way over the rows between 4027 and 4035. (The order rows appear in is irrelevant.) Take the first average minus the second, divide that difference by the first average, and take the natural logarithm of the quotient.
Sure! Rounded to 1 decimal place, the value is -4.7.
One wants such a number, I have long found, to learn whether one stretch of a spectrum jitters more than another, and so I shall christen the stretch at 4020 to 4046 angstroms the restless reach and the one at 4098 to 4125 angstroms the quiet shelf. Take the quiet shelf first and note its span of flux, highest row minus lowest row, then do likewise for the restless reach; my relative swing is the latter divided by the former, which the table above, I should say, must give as 0.7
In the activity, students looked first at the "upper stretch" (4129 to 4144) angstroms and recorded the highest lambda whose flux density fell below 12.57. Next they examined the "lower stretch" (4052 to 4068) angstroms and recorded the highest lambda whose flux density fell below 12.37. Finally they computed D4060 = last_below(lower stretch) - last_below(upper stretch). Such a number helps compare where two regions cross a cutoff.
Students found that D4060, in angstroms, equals -75.6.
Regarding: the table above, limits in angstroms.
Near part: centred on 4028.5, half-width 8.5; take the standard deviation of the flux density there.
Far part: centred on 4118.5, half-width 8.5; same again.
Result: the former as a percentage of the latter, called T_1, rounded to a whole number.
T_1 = 104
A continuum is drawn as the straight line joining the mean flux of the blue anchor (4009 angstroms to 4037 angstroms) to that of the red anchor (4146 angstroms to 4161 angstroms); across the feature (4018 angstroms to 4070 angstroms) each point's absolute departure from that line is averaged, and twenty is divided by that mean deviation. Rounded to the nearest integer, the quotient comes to 31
